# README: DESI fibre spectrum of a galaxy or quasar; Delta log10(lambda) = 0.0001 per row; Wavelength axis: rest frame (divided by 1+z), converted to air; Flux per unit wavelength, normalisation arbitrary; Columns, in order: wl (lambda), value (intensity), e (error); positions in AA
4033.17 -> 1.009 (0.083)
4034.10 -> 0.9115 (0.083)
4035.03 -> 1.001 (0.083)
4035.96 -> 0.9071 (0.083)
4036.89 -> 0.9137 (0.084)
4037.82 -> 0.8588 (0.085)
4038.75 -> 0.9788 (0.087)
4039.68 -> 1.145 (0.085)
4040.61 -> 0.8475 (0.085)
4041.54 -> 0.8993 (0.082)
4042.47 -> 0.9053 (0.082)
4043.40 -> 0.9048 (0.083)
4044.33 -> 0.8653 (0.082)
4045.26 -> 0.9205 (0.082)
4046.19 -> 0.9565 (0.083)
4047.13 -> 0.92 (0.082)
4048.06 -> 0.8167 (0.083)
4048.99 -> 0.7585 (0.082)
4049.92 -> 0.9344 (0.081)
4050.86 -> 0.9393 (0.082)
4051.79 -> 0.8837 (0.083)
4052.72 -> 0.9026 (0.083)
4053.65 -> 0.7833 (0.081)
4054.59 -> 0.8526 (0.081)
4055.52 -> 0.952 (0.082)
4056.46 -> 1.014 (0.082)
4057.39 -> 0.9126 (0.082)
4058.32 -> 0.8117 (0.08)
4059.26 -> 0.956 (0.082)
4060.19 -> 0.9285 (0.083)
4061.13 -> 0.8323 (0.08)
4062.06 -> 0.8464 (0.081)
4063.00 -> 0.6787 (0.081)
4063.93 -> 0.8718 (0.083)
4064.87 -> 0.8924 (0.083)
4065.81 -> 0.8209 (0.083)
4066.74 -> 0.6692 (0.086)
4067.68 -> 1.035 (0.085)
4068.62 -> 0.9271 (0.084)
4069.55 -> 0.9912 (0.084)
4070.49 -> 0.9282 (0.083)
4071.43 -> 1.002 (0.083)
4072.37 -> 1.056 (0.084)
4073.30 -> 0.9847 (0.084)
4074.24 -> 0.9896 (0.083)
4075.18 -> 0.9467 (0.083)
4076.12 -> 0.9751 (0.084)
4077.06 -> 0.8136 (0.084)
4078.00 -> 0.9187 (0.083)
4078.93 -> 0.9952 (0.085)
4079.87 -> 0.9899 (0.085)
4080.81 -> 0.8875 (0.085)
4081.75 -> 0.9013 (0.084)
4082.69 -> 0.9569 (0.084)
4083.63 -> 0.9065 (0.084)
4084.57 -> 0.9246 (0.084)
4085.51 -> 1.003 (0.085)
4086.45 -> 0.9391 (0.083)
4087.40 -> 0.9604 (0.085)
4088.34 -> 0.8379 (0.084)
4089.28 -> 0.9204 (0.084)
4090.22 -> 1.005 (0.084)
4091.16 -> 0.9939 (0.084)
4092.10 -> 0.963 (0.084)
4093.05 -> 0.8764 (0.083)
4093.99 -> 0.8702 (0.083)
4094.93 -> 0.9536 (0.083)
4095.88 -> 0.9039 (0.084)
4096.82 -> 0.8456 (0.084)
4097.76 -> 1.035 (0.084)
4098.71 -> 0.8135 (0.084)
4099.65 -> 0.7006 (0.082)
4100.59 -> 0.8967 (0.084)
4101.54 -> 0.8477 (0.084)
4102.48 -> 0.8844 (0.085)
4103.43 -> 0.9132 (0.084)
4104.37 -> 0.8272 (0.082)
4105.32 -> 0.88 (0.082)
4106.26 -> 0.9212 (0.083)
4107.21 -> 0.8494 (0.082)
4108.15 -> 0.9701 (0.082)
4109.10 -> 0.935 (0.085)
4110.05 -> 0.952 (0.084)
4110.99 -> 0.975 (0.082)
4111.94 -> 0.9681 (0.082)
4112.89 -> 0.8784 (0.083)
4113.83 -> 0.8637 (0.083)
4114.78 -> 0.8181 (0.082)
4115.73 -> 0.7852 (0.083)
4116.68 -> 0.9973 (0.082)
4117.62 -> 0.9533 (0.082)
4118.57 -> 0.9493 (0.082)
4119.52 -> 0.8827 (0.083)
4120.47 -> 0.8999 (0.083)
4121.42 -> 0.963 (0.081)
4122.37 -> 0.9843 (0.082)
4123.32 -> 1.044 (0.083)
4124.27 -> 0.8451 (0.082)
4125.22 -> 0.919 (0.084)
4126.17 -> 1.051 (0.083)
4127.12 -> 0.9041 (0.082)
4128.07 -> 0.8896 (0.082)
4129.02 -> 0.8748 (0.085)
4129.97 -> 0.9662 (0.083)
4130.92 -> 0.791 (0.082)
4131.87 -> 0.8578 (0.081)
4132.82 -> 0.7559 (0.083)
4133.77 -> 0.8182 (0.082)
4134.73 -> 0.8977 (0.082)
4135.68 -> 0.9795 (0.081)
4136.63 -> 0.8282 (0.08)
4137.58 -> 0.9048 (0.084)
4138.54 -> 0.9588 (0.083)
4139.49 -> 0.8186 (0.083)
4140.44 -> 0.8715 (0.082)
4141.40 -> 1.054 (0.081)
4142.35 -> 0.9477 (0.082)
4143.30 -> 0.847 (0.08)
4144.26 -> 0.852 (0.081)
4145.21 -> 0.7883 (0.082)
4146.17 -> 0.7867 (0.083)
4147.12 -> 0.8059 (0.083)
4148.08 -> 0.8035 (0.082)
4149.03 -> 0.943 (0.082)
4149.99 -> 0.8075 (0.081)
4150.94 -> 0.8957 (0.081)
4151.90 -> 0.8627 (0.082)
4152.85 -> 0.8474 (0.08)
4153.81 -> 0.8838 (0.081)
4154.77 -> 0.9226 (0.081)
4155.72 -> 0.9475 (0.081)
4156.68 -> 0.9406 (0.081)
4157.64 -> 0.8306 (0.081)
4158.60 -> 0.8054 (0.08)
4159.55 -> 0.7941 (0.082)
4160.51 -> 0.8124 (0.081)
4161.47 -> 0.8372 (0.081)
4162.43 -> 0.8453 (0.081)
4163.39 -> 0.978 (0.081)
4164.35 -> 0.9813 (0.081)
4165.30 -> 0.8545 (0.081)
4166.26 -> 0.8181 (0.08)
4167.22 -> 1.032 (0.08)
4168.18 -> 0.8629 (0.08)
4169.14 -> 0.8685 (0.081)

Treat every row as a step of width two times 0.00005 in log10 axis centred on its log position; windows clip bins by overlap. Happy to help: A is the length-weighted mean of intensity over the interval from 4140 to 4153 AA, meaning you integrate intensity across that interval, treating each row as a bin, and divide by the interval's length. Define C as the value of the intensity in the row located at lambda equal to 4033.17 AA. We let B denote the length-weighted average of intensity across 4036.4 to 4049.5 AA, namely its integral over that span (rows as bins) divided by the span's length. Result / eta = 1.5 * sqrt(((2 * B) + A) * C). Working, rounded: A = 0.87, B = 0.91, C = 1.009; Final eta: 2.47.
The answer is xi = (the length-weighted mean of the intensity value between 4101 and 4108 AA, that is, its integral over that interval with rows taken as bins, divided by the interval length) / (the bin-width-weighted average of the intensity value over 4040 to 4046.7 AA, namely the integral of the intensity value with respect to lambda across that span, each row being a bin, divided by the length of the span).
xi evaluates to 0.97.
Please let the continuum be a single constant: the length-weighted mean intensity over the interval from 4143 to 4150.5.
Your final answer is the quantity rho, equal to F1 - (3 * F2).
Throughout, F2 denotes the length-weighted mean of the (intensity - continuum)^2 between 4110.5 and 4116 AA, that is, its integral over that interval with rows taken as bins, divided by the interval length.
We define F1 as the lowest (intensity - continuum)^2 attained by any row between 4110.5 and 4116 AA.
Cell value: -0.024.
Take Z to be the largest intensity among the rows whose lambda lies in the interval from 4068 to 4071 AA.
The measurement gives 0.9912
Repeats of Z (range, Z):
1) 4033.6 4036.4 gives 1.001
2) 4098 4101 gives 0.8967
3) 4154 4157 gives 0.9475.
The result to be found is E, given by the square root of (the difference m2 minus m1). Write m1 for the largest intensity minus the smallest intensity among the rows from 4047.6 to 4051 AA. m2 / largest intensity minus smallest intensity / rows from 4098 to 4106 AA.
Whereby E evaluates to 0.18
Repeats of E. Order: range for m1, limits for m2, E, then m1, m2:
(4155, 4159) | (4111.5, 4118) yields 0.26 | 0.14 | 0.21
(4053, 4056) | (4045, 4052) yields 0.17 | 0.17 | 0.20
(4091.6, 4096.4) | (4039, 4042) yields 0.45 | 0.09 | 0.30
